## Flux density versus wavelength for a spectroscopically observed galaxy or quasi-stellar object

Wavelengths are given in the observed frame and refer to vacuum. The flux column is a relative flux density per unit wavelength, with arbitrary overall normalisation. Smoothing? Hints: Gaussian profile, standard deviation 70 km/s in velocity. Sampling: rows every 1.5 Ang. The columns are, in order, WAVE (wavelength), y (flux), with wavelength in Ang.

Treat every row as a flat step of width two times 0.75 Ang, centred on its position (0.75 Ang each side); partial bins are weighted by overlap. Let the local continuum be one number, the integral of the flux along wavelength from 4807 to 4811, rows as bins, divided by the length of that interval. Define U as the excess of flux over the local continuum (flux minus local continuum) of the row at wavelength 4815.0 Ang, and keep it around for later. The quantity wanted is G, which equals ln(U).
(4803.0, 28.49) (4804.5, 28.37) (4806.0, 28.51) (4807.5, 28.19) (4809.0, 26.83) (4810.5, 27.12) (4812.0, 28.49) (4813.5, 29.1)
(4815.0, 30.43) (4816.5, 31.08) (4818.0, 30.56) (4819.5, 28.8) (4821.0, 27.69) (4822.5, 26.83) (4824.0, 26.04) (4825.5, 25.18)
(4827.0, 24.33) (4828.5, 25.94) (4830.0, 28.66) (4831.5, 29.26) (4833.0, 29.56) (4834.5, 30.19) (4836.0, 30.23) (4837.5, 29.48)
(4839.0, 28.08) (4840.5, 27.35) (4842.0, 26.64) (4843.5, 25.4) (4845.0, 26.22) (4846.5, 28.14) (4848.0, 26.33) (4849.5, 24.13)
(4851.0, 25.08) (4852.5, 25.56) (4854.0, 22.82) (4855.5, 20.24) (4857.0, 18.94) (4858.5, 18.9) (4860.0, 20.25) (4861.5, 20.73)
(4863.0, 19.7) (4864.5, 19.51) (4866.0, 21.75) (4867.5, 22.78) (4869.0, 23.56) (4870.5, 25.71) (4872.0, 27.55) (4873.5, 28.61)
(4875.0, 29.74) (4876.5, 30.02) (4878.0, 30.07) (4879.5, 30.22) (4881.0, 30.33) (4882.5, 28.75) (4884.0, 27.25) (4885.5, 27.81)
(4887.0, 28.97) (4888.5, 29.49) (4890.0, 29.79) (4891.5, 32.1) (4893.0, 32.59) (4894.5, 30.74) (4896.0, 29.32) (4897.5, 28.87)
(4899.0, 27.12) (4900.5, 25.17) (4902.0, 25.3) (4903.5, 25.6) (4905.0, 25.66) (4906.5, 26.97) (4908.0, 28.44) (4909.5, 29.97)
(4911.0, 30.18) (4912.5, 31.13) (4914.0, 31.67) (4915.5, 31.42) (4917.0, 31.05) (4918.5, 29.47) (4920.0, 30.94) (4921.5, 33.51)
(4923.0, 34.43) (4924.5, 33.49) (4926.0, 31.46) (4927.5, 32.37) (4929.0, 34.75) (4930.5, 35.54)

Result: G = 1.1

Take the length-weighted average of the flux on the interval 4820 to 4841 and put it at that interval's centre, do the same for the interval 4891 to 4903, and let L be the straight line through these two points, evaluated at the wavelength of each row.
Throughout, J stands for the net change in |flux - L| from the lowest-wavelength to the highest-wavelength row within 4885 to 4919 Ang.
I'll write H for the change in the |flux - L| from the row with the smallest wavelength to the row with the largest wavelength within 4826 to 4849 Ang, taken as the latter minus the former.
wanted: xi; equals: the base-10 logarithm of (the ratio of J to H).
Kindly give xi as -0.6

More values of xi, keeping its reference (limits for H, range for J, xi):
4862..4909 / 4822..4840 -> -1.1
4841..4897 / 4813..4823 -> 0.0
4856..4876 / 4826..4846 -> -0.7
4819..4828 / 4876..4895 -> -0.7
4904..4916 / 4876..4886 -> 0.0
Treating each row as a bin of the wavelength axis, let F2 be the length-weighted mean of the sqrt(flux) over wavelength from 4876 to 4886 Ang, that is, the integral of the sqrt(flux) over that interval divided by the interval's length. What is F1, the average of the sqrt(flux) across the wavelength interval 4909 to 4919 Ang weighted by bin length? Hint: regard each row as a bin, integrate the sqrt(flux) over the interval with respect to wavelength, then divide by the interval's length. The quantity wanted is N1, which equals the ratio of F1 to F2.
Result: 1.026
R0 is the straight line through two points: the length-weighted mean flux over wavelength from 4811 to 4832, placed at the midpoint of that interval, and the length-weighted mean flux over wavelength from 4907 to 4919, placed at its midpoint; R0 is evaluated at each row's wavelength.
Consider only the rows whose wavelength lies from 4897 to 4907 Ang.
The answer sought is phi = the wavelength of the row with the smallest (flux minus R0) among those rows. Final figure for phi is 4900.5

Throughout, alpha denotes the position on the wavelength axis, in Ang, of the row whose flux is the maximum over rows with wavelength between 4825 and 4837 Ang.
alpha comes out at 4836.0 Ang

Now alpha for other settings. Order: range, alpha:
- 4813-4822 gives 4816.5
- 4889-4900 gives 4893.0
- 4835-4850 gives 4836.0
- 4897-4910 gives 4909.5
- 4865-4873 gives 4872.0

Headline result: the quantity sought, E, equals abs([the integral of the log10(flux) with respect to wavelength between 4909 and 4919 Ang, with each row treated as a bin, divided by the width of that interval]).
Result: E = 1.49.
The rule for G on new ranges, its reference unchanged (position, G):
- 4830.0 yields 0.3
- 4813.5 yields 0.6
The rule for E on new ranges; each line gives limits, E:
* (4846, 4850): 1.42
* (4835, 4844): 1.45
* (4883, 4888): 1.45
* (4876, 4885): 1.47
